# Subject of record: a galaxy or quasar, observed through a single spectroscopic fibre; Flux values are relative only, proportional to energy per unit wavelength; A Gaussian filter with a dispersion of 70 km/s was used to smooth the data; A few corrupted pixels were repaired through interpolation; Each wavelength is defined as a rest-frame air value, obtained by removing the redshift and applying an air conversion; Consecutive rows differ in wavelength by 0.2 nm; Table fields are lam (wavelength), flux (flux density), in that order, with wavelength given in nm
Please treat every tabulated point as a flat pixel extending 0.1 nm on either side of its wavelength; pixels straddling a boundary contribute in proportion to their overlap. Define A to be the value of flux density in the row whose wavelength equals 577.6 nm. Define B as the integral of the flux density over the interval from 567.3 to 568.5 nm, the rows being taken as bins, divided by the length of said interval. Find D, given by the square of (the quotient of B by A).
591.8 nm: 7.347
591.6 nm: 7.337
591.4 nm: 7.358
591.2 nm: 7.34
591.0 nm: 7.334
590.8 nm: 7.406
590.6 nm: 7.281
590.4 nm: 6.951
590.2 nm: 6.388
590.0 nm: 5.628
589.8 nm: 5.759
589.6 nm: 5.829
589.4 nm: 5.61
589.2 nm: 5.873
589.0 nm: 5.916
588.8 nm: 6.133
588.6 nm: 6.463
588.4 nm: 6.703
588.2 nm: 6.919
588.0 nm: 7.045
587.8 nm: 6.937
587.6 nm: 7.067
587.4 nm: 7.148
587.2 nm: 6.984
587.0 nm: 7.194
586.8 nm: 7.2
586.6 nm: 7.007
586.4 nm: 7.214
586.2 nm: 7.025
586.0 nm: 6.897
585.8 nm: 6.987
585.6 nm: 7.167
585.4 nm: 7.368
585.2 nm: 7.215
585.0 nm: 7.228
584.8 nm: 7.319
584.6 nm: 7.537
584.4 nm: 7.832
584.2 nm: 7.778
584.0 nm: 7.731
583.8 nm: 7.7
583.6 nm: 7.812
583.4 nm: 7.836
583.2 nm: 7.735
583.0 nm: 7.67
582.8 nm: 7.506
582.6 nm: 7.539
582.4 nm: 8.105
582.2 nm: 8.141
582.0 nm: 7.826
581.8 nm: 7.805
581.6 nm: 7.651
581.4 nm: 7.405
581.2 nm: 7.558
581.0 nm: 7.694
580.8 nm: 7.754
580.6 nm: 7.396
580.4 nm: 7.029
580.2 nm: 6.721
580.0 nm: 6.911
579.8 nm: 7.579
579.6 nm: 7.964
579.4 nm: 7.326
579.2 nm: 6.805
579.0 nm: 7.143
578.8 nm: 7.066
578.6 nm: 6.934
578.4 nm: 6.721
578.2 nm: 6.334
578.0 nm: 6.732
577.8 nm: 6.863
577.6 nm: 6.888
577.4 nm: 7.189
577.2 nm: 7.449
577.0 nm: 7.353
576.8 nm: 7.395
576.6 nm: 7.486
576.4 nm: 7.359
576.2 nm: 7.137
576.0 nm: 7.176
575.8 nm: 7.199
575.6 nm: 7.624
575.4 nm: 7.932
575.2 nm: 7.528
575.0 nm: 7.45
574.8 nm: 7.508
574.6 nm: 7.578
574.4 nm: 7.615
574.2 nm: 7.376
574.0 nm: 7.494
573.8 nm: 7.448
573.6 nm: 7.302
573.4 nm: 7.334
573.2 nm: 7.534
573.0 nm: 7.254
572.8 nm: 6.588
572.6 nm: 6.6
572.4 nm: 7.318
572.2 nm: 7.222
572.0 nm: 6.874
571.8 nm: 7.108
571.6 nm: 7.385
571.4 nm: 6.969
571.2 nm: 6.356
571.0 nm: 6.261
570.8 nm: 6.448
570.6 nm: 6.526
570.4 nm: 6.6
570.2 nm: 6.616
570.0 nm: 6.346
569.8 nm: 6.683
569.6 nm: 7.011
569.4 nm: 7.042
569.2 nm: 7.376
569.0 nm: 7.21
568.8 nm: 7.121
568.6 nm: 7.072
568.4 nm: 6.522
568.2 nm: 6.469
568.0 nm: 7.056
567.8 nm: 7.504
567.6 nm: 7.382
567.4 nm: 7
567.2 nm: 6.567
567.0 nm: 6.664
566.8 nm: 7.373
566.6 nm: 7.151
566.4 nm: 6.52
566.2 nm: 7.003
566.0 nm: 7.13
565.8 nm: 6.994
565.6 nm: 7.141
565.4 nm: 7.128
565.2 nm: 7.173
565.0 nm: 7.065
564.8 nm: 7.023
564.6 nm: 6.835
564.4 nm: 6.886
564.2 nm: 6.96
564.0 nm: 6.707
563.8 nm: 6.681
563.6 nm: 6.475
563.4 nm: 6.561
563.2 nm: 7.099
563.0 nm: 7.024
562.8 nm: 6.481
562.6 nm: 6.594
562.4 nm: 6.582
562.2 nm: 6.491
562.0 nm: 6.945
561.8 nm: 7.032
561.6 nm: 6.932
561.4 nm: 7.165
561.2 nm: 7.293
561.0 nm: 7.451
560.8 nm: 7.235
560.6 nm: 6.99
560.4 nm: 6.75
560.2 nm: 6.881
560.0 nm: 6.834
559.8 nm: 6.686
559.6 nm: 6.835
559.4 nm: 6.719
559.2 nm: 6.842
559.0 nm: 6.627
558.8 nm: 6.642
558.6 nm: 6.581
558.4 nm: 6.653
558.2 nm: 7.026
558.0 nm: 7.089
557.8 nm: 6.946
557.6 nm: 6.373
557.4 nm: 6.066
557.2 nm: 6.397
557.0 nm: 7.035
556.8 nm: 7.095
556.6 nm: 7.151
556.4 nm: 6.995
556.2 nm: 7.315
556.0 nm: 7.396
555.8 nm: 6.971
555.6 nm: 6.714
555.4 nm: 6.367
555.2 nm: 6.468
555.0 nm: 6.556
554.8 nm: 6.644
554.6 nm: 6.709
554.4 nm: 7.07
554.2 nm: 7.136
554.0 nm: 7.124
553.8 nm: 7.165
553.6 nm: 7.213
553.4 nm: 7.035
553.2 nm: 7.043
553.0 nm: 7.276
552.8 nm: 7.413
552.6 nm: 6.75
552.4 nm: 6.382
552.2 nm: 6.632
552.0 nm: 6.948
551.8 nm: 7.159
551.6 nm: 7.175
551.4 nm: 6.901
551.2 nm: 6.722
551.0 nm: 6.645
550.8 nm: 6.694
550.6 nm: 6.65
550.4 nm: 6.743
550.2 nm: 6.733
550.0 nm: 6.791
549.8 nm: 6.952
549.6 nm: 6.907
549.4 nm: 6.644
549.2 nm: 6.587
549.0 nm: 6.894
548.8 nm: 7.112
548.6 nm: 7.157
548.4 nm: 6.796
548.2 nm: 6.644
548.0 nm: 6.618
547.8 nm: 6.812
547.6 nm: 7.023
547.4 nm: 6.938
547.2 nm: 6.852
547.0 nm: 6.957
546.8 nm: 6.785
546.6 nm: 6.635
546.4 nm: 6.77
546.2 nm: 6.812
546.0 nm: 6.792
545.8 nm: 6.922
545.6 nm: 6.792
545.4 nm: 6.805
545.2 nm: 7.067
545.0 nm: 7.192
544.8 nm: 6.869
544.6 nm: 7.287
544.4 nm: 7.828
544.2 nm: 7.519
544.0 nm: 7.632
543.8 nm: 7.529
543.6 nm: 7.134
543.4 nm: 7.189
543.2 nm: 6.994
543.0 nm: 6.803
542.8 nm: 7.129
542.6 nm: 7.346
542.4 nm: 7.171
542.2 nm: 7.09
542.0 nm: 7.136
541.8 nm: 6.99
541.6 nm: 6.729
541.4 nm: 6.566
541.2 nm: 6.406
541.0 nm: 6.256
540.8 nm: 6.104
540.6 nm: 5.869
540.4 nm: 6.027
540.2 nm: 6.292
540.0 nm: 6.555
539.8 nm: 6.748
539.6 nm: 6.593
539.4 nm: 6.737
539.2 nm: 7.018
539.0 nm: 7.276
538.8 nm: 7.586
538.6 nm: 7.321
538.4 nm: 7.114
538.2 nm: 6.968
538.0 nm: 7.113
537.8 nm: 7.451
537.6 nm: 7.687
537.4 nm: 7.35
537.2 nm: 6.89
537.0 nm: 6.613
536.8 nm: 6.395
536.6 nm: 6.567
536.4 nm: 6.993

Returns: 1.03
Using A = 6.888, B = 6.99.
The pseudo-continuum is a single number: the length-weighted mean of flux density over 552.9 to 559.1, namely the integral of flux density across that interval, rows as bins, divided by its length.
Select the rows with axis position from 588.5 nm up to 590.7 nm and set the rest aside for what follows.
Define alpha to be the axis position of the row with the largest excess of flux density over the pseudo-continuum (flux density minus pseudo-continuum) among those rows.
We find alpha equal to 590.6 nm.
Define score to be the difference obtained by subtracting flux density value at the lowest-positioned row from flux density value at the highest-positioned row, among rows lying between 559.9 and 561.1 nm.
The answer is 0.62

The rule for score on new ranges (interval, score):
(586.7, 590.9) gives 0.21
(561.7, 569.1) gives 0.18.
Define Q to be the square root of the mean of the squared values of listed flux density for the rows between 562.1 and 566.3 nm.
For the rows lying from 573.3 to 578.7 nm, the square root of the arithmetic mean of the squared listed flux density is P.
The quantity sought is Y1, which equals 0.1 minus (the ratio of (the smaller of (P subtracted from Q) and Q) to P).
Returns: 0.16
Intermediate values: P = 7.28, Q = 6.86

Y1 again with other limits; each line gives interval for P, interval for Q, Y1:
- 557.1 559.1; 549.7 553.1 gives 0.07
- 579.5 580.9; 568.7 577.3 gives 0.13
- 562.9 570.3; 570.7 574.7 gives 0.07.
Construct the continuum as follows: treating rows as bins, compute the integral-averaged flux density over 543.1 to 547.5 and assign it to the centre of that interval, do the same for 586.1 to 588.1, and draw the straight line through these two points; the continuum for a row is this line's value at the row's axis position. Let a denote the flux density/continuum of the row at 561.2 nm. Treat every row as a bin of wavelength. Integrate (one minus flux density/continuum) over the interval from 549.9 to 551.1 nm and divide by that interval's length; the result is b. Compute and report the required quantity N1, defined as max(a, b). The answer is 1.03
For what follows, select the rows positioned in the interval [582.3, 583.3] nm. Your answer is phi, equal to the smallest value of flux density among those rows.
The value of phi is 7.506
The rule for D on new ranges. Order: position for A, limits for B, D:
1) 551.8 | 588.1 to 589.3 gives 0.78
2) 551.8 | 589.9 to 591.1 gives 0.91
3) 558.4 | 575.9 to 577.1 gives 1.21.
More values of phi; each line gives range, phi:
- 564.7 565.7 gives 7.023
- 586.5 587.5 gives 6.984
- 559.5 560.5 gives 6.686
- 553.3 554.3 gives 7.035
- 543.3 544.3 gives 7.134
